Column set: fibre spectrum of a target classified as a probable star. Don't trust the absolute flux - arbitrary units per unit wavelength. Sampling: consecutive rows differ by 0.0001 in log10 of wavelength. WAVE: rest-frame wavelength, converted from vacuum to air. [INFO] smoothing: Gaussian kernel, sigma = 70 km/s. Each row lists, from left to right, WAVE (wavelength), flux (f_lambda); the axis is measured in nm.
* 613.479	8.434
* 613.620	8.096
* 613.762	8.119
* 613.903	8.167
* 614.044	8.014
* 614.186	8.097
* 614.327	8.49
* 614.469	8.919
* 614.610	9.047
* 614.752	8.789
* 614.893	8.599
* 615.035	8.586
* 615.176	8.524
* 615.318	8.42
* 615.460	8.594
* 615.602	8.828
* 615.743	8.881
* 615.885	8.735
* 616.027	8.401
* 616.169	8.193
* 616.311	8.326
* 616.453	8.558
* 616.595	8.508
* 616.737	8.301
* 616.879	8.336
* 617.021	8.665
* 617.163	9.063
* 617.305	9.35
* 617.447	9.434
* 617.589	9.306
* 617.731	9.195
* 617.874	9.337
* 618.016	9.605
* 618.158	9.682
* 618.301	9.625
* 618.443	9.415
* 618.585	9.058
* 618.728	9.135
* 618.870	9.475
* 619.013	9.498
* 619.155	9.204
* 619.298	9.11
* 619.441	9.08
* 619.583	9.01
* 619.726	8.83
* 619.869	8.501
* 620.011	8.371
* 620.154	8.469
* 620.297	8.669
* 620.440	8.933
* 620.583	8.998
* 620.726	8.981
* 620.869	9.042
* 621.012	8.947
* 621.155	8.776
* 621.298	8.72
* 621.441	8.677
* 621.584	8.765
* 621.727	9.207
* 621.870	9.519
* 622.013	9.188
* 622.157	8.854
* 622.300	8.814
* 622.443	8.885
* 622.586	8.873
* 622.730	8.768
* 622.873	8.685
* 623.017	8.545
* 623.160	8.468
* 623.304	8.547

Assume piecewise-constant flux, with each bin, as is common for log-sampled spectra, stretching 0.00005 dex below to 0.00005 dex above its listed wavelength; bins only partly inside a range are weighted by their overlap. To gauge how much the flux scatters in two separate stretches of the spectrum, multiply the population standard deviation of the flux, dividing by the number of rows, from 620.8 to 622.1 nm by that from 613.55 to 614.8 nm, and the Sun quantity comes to 0.10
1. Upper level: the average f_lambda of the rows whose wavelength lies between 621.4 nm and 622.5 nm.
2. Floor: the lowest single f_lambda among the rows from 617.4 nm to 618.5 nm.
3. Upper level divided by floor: 0.98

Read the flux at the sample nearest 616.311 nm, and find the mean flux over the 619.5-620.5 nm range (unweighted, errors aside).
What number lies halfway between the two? 8.5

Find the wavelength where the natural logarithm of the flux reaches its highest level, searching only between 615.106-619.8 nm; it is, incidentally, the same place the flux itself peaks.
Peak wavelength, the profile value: 618.158 nm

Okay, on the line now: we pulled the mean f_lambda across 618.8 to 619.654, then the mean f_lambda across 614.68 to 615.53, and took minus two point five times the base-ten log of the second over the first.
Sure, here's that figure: 0.079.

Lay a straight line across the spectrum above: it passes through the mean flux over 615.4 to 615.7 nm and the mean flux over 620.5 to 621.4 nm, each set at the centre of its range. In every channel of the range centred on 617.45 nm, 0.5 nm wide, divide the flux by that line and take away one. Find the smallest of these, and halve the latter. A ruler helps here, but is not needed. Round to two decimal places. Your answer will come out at 0.03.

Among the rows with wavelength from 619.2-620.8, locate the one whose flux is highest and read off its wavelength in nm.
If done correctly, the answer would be 619.298 nm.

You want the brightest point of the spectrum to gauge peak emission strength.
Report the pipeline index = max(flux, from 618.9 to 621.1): 9.498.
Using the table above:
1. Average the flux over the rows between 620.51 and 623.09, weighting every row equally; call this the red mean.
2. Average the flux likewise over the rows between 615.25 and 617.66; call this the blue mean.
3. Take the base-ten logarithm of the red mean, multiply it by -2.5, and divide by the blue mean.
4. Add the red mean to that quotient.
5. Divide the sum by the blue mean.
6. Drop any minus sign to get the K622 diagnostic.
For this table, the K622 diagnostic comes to 0.99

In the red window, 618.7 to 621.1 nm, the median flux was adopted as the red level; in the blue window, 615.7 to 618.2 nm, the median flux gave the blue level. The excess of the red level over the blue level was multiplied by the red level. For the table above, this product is 1.7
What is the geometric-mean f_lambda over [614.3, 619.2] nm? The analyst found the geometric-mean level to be 8.91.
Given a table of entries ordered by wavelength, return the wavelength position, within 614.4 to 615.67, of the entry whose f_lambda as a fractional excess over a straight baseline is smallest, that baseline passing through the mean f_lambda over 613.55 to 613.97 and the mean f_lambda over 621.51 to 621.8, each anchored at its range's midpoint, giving 615.318 nm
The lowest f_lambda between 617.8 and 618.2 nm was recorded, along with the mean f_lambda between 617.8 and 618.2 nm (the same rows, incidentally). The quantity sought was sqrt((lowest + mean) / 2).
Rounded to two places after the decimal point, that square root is 3.07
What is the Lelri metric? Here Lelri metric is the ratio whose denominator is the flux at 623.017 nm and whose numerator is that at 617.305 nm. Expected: 1.09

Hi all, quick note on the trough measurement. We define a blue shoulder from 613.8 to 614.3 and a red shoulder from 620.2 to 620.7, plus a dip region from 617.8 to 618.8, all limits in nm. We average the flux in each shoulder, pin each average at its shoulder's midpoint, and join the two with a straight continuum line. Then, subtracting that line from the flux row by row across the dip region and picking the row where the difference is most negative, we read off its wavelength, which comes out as 618.585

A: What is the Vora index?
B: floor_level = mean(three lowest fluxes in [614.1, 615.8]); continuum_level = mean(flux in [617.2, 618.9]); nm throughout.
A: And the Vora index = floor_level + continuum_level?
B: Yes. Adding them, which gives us 17.7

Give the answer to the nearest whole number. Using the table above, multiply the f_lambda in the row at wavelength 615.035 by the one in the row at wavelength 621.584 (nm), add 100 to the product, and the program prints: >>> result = 175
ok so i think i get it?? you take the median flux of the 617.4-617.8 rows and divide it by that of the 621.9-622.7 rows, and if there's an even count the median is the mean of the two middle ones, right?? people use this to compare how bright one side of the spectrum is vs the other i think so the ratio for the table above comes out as 1.05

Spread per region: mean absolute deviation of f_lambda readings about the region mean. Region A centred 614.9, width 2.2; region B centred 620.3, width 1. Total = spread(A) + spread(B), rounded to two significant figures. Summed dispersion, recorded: 0.46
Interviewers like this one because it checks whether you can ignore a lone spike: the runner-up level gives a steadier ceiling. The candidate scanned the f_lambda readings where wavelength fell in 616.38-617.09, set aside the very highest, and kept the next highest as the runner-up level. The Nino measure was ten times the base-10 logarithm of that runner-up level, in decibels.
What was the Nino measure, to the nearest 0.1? 9.3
